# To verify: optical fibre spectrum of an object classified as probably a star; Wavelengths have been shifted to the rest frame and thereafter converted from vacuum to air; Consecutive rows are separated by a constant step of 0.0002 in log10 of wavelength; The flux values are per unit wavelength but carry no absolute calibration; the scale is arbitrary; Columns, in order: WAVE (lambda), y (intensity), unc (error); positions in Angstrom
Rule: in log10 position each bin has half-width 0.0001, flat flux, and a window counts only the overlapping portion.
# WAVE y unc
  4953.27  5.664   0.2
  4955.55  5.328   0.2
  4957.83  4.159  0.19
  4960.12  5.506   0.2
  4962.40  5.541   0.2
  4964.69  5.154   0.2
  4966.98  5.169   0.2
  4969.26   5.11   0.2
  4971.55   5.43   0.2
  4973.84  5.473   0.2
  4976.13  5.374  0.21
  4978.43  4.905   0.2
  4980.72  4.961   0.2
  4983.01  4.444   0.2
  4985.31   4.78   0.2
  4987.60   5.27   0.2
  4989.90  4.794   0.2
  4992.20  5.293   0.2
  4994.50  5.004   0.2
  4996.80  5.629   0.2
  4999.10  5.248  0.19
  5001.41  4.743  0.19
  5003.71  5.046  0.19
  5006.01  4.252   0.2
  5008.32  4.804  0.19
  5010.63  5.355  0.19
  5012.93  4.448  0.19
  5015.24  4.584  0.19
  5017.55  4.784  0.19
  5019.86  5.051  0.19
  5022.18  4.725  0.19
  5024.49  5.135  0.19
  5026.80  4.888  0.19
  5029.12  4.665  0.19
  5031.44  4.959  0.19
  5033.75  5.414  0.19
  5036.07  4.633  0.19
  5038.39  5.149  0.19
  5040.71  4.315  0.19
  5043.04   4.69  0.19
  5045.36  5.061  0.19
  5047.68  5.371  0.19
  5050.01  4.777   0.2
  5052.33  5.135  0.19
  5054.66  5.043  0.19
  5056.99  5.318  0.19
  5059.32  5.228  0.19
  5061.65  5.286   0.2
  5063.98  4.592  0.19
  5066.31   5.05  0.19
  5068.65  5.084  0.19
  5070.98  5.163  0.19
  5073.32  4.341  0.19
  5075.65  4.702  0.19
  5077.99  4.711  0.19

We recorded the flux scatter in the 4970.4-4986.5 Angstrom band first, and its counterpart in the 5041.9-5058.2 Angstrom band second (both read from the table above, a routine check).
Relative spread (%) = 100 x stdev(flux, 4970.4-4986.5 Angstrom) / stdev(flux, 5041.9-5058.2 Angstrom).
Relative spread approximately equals 152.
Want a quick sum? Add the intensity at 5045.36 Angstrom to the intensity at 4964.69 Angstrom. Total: 10.2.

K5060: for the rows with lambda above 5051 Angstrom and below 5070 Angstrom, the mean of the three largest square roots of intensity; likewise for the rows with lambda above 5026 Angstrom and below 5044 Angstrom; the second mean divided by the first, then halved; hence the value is 0.495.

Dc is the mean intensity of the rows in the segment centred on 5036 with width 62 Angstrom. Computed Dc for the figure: 4.92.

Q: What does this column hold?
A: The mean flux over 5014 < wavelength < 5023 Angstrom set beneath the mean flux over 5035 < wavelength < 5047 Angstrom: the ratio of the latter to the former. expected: 1.00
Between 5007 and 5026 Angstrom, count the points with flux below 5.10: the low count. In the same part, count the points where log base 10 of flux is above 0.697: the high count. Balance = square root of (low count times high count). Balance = 4.24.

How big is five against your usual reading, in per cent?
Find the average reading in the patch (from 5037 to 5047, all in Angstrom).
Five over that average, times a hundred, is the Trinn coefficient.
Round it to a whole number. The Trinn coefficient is 104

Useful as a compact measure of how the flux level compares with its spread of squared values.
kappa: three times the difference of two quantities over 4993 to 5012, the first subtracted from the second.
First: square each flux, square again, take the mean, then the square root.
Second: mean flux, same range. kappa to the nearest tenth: -61.6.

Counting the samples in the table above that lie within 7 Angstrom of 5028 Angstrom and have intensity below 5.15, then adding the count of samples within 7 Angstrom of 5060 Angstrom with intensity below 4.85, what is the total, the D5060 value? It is 6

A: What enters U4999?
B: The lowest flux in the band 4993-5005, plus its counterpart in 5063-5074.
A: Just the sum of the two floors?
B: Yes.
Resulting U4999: 9.08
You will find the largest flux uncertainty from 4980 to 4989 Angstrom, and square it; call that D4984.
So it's 0.0400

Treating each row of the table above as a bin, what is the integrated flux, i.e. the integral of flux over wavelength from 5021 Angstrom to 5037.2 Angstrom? 79.7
